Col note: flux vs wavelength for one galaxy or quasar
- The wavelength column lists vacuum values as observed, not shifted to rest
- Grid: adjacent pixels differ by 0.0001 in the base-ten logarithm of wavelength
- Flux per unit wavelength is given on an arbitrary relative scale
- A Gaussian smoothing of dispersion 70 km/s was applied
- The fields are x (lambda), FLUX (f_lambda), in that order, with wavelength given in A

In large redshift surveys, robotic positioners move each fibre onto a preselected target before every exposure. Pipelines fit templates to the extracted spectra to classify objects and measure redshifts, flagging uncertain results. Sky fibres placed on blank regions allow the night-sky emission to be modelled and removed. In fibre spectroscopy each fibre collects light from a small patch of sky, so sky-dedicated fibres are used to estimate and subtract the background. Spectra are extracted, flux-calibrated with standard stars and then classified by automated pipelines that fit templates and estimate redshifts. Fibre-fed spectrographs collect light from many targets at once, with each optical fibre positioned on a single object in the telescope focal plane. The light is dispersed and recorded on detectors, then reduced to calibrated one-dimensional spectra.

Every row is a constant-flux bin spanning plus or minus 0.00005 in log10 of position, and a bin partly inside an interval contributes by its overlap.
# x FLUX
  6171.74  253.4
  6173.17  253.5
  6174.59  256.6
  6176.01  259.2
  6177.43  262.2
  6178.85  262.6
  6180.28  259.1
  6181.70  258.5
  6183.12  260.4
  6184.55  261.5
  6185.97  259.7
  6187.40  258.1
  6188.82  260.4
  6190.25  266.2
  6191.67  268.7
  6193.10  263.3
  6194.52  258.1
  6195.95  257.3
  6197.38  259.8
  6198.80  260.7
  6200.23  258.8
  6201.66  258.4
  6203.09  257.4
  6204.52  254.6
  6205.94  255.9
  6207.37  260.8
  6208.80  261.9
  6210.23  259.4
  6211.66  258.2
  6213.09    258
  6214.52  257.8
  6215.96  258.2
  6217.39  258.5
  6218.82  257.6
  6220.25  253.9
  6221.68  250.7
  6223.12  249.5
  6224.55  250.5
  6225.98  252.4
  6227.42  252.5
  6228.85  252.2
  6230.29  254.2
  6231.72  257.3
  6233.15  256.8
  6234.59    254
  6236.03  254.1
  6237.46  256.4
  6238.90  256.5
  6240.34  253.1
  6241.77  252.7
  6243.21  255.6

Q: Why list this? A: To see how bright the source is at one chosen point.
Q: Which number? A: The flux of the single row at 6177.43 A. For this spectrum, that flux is 262.2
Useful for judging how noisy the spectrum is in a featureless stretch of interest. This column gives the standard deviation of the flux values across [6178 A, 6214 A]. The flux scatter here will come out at 3.0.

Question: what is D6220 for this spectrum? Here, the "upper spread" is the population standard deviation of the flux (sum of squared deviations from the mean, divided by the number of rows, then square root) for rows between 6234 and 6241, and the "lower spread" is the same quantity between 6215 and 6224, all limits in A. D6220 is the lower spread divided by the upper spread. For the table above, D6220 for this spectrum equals 2.6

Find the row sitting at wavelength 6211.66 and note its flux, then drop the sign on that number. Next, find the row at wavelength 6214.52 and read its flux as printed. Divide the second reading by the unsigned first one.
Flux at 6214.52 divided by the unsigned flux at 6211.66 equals 1.00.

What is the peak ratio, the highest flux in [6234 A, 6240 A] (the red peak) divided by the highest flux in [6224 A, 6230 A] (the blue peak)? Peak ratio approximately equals 1.02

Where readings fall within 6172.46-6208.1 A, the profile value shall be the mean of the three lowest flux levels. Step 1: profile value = 255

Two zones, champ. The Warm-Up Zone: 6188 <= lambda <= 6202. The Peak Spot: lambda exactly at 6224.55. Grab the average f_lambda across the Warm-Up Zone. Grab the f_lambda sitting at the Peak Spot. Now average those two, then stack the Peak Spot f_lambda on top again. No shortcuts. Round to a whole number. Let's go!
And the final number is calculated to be 506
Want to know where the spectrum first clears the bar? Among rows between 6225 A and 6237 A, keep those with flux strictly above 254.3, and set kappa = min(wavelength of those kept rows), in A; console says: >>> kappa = 6231.72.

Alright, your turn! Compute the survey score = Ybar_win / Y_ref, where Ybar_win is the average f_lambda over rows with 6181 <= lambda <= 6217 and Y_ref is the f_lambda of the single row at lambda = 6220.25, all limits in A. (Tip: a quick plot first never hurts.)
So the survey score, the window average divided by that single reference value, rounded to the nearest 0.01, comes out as 1.02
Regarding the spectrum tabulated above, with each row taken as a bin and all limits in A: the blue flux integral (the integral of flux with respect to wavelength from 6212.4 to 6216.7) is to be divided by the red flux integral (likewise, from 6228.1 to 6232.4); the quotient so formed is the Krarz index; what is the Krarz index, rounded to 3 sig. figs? 1.01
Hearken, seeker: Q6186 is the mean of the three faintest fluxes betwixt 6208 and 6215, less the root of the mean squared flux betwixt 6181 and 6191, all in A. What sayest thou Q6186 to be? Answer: -2.7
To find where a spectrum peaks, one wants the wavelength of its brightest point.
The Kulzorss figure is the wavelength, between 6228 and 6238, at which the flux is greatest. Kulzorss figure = 6231.72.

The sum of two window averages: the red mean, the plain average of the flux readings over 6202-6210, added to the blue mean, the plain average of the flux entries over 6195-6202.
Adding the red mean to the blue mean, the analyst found 517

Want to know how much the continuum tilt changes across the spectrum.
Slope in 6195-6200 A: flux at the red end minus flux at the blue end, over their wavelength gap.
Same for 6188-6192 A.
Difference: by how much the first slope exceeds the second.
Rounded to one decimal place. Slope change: -1.7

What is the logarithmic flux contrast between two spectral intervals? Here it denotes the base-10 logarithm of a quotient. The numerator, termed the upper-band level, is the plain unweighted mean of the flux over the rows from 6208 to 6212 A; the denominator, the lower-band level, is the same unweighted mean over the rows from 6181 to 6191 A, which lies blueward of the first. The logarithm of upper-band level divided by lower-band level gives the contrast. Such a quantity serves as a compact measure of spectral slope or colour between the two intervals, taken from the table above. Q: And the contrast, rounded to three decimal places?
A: -0.001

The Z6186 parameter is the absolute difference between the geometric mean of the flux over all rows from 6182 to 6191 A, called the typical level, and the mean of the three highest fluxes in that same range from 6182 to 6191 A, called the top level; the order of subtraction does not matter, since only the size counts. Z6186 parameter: 1.7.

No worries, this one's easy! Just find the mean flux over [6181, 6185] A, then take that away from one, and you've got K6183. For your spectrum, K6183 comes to -259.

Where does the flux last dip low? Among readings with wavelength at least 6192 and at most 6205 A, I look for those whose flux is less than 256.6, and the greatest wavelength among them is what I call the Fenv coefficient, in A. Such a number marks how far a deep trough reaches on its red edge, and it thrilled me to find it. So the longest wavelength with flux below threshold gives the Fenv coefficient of 6204.52 A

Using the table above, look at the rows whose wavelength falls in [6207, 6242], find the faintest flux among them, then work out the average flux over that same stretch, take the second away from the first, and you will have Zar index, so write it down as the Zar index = -6.0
